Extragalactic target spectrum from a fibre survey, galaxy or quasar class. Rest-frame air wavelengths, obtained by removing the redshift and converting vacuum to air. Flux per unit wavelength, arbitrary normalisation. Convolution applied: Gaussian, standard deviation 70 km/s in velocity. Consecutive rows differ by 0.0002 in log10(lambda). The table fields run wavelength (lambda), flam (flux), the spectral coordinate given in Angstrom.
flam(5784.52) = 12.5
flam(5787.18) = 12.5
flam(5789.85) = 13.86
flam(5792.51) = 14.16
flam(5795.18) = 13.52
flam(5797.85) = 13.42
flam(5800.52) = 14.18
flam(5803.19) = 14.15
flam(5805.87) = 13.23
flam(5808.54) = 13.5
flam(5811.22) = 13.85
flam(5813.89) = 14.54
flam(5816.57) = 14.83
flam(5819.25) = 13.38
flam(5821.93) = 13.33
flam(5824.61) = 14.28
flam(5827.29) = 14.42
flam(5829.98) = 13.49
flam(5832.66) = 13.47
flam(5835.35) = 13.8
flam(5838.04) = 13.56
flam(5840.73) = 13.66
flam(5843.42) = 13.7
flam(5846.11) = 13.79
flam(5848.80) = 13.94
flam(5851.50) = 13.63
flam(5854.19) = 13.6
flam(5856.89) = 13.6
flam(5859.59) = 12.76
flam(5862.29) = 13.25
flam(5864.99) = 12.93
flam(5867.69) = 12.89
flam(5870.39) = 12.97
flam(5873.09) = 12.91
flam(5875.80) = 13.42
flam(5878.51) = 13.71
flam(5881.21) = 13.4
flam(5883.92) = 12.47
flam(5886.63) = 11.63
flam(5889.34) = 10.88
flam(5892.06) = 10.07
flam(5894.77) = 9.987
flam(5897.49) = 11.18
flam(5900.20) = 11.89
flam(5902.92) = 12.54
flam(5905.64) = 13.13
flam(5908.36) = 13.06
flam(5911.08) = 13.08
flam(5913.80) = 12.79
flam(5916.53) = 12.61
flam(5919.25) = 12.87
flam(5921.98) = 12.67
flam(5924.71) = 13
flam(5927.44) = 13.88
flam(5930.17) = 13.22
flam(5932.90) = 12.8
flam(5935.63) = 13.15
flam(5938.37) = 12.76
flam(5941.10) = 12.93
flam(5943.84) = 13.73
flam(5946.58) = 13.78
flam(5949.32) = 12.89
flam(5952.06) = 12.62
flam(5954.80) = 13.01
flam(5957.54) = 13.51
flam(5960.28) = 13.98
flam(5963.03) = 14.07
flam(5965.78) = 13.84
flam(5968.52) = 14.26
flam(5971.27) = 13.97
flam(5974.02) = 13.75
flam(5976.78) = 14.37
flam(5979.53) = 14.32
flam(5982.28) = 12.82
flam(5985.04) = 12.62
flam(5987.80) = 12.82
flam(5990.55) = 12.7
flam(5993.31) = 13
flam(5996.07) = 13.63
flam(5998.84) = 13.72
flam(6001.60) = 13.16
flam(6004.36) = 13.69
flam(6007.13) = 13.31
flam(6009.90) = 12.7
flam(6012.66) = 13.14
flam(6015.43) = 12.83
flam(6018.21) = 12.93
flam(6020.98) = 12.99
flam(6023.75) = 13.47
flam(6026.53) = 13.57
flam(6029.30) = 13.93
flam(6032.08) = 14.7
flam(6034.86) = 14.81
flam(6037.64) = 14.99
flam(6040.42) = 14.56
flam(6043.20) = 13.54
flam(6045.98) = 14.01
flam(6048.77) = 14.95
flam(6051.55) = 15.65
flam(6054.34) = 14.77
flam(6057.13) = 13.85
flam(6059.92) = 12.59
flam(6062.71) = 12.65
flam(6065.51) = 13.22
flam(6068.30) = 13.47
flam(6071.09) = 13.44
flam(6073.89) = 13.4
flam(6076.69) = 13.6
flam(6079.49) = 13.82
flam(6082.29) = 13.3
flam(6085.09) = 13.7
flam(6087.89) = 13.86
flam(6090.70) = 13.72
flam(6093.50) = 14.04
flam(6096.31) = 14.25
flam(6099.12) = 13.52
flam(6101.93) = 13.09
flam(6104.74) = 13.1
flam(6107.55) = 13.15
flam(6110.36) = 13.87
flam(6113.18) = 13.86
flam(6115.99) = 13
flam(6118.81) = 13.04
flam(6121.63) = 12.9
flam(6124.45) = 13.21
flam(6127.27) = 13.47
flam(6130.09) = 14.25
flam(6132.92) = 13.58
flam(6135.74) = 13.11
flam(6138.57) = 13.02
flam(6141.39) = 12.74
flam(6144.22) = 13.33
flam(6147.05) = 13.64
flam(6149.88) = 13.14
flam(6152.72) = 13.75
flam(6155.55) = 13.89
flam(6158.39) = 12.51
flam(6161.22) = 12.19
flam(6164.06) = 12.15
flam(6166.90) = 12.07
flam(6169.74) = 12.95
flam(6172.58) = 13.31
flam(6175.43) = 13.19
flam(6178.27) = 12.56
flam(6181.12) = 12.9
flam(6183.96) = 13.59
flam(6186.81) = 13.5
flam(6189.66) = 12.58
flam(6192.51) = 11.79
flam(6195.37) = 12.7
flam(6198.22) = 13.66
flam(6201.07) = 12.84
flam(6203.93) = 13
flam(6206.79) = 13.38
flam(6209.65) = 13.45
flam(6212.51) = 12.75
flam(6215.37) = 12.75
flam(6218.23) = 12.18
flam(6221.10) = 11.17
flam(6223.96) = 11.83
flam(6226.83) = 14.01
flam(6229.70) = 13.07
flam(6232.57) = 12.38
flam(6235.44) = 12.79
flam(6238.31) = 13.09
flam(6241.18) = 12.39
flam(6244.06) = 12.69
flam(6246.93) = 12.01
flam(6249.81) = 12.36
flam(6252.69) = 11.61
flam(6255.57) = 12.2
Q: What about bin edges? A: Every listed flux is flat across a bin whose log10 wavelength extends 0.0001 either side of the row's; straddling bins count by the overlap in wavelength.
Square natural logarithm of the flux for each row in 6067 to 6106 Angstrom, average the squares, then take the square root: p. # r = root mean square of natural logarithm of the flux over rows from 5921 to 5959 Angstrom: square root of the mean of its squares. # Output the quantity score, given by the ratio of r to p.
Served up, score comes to 0.99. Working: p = 2.61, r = 2.58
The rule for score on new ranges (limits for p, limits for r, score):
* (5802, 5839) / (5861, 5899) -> 0.95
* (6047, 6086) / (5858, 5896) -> 0.96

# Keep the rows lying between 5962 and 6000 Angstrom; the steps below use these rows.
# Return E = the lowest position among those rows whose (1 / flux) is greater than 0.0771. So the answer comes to 5982.28 Angstrom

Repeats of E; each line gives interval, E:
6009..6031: 6009.90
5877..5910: 5883.92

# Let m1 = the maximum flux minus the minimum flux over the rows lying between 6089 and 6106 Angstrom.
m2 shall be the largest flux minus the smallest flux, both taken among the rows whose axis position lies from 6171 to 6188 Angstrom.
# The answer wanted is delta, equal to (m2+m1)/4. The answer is 0.55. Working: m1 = 1.2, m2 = 1.03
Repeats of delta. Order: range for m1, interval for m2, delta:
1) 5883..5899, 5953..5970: 0.93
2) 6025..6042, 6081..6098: 0.59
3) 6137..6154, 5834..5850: 0.35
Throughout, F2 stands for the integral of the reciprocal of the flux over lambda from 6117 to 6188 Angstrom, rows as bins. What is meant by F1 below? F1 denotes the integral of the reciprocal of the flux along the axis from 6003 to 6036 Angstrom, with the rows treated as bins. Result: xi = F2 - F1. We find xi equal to 3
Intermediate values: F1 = 2.5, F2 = 5.4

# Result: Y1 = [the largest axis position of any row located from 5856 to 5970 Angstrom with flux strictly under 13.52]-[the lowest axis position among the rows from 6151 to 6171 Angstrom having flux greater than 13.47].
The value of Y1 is -195.2 Angstrom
